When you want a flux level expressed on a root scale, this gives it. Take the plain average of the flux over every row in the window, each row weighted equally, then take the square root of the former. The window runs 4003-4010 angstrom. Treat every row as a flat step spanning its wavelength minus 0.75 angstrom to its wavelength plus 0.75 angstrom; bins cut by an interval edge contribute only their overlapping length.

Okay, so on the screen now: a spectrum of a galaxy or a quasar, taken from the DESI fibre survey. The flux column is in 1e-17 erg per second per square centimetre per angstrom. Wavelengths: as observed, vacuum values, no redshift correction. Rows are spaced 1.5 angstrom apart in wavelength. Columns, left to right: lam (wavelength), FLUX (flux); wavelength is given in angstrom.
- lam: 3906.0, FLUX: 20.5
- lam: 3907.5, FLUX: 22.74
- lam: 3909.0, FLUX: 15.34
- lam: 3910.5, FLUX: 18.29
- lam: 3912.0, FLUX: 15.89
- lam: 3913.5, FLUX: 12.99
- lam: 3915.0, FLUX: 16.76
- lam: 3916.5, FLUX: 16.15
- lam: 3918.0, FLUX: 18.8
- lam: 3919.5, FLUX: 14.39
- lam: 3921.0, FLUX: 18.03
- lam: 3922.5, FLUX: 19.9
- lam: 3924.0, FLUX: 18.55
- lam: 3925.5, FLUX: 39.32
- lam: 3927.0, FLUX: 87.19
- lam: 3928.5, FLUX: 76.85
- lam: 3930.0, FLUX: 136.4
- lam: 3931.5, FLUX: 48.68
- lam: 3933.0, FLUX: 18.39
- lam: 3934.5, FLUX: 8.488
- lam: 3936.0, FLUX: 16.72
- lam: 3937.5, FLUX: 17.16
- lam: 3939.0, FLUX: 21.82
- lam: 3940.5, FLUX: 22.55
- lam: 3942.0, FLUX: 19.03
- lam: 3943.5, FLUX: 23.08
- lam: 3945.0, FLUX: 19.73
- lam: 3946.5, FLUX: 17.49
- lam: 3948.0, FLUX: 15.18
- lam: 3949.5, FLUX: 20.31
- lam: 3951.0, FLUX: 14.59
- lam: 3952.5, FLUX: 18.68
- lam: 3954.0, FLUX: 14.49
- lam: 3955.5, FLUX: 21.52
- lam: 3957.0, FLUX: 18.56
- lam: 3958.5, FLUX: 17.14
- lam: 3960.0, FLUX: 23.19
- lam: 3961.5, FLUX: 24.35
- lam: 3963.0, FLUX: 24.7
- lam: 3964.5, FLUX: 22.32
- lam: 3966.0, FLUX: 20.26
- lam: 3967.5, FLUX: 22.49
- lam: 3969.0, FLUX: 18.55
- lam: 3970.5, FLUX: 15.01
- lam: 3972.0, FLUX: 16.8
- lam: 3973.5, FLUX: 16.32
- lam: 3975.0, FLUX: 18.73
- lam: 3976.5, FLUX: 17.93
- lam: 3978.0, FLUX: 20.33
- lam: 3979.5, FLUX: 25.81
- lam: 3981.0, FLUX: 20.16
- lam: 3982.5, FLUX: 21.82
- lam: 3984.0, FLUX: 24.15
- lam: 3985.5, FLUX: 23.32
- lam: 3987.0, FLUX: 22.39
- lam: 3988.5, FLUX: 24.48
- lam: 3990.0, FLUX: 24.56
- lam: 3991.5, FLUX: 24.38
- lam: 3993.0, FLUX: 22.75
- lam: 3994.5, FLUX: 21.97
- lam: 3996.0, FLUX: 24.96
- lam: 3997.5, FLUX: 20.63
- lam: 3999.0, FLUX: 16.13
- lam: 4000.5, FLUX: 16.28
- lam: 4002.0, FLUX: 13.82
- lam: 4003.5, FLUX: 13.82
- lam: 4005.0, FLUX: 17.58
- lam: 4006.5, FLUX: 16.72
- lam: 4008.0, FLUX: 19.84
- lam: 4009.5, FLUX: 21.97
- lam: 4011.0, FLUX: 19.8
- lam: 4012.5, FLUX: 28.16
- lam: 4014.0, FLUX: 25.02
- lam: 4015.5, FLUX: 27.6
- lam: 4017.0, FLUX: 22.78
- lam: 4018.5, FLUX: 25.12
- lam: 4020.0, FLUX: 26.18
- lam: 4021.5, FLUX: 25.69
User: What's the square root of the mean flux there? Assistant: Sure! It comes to 4.24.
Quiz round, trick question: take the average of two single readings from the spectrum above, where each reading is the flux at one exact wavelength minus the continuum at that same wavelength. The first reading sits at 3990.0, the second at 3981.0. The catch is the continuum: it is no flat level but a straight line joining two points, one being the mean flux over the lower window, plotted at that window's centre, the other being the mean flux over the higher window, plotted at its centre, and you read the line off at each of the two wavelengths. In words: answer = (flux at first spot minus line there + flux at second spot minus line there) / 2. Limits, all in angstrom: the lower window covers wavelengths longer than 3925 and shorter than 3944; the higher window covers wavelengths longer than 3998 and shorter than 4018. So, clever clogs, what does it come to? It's -4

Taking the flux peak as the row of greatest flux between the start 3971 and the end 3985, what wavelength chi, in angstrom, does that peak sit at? 3979.5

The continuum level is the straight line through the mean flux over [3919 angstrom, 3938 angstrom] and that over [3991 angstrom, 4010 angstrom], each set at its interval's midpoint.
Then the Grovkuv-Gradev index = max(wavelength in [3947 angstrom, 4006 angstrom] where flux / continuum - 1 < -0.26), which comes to 4002.0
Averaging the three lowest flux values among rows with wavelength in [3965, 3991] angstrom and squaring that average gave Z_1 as 257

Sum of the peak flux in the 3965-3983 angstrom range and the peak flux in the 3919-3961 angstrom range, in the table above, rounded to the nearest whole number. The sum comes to 162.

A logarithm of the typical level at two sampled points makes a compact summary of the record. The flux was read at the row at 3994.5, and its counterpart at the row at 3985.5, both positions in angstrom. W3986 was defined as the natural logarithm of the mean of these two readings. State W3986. 3.12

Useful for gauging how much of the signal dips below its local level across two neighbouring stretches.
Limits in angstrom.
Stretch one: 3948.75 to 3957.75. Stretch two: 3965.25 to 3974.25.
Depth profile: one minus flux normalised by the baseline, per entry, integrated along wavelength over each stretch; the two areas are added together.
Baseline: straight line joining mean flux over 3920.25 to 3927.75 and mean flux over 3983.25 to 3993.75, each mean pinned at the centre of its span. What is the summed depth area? 6.8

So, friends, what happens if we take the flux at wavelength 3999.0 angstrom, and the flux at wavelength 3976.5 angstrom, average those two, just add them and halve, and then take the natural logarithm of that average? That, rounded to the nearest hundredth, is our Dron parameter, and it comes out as 2.83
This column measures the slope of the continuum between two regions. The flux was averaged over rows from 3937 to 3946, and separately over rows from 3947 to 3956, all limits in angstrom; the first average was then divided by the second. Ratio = 1.2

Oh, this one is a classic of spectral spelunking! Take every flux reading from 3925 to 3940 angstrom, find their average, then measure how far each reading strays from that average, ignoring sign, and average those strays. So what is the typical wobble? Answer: 32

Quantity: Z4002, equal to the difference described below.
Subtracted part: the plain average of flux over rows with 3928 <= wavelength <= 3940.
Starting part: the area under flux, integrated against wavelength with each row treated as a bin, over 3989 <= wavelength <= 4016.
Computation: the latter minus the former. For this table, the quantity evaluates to 521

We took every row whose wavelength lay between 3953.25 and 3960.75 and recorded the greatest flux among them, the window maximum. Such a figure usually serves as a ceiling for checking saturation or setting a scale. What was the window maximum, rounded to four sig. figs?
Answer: 23.19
